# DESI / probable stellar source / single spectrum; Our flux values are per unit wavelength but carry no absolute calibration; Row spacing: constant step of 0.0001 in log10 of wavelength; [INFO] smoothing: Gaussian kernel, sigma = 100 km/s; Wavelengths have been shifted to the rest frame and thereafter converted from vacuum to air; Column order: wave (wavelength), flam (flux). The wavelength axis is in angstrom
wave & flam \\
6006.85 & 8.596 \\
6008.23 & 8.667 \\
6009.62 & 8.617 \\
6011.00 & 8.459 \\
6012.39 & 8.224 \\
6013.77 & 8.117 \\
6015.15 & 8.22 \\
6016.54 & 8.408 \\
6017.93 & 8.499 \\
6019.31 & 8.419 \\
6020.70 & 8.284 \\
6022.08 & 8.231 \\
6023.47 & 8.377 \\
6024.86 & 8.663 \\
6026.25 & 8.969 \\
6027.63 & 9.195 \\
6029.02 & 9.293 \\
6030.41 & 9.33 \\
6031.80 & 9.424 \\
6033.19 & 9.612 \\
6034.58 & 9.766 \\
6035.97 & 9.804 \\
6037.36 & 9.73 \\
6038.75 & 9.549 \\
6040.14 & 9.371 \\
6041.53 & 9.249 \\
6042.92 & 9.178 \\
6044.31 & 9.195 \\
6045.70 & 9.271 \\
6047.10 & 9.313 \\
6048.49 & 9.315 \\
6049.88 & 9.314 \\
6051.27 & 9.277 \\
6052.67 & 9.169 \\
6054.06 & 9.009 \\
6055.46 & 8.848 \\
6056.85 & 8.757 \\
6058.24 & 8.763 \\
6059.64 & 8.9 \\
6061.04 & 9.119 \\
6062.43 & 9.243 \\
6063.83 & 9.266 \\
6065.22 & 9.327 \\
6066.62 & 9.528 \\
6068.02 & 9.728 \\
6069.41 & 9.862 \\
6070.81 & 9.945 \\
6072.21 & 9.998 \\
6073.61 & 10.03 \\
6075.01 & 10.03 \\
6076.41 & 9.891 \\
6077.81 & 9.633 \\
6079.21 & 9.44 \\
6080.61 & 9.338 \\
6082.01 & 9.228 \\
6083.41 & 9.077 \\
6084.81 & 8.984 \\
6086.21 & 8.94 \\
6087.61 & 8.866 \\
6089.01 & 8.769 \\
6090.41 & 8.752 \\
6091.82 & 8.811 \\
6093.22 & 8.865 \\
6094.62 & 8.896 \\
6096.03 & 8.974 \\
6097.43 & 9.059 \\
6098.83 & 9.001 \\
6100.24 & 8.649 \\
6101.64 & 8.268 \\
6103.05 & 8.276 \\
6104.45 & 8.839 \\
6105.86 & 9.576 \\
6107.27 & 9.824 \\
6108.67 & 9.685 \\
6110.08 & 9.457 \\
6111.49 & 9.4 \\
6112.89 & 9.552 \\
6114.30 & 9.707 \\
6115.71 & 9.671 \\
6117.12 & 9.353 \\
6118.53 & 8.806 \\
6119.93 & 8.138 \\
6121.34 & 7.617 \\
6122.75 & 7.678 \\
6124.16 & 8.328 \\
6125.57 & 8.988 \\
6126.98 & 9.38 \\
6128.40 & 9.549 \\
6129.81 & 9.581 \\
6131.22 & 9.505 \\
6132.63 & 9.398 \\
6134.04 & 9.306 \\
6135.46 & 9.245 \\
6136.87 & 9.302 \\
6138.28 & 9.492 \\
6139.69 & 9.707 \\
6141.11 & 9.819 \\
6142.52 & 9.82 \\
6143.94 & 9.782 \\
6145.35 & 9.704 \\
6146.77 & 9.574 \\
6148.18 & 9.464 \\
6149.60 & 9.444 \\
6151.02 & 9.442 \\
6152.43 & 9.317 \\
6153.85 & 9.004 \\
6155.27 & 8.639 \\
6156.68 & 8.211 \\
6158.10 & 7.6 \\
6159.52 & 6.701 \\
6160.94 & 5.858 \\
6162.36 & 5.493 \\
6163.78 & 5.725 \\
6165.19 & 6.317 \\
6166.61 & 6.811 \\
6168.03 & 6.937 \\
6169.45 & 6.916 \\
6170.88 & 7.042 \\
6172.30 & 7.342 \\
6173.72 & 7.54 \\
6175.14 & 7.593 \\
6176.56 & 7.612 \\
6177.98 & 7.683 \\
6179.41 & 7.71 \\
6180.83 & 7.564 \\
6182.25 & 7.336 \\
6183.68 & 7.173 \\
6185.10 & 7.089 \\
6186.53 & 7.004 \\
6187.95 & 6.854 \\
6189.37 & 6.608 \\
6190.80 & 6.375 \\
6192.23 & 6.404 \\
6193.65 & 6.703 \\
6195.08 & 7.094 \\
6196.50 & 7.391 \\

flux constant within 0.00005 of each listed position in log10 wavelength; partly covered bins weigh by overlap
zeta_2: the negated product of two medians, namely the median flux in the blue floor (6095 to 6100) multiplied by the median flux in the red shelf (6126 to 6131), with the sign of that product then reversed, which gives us -86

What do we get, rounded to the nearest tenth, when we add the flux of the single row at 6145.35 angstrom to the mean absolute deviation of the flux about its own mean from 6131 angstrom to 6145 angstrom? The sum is 9.9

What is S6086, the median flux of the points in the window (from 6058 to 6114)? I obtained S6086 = 9.2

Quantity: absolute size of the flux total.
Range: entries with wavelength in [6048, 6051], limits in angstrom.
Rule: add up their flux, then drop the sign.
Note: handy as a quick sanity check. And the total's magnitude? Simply 18.6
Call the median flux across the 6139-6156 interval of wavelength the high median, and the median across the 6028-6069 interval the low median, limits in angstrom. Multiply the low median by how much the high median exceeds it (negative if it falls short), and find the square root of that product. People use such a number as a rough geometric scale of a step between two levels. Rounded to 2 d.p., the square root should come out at 1.45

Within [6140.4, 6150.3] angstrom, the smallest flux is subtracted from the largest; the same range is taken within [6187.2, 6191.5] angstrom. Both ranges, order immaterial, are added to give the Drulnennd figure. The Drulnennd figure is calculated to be 0.9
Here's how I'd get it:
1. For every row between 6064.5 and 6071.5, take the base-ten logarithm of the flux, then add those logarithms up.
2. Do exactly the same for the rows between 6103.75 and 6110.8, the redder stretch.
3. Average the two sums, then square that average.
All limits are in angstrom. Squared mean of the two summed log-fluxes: 24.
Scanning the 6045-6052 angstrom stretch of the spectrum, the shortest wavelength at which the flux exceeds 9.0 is 6045.70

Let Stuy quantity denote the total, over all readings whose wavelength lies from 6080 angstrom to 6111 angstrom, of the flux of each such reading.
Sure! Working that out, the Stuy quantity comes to 198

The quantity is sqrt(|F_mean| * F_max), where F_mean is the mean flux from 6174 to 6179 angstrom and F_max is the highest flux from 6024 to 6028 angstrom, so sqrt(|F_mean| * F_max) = 8.4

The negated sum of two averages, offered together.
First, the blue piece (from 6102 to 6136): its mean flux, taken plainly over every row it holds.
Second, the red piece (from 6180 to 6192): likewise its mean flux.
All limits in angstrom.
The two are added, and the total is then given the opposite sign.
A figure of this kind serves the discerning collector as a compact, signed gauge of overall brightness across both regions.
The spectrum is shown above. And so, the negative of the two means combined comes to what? -16.1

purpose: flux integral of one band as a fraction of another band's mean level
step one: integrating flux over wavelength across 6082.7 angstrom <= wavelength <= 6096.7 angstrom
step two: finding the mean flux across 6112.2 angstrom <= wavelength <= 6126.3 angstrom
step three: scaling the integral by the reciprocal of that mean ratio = 14.2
